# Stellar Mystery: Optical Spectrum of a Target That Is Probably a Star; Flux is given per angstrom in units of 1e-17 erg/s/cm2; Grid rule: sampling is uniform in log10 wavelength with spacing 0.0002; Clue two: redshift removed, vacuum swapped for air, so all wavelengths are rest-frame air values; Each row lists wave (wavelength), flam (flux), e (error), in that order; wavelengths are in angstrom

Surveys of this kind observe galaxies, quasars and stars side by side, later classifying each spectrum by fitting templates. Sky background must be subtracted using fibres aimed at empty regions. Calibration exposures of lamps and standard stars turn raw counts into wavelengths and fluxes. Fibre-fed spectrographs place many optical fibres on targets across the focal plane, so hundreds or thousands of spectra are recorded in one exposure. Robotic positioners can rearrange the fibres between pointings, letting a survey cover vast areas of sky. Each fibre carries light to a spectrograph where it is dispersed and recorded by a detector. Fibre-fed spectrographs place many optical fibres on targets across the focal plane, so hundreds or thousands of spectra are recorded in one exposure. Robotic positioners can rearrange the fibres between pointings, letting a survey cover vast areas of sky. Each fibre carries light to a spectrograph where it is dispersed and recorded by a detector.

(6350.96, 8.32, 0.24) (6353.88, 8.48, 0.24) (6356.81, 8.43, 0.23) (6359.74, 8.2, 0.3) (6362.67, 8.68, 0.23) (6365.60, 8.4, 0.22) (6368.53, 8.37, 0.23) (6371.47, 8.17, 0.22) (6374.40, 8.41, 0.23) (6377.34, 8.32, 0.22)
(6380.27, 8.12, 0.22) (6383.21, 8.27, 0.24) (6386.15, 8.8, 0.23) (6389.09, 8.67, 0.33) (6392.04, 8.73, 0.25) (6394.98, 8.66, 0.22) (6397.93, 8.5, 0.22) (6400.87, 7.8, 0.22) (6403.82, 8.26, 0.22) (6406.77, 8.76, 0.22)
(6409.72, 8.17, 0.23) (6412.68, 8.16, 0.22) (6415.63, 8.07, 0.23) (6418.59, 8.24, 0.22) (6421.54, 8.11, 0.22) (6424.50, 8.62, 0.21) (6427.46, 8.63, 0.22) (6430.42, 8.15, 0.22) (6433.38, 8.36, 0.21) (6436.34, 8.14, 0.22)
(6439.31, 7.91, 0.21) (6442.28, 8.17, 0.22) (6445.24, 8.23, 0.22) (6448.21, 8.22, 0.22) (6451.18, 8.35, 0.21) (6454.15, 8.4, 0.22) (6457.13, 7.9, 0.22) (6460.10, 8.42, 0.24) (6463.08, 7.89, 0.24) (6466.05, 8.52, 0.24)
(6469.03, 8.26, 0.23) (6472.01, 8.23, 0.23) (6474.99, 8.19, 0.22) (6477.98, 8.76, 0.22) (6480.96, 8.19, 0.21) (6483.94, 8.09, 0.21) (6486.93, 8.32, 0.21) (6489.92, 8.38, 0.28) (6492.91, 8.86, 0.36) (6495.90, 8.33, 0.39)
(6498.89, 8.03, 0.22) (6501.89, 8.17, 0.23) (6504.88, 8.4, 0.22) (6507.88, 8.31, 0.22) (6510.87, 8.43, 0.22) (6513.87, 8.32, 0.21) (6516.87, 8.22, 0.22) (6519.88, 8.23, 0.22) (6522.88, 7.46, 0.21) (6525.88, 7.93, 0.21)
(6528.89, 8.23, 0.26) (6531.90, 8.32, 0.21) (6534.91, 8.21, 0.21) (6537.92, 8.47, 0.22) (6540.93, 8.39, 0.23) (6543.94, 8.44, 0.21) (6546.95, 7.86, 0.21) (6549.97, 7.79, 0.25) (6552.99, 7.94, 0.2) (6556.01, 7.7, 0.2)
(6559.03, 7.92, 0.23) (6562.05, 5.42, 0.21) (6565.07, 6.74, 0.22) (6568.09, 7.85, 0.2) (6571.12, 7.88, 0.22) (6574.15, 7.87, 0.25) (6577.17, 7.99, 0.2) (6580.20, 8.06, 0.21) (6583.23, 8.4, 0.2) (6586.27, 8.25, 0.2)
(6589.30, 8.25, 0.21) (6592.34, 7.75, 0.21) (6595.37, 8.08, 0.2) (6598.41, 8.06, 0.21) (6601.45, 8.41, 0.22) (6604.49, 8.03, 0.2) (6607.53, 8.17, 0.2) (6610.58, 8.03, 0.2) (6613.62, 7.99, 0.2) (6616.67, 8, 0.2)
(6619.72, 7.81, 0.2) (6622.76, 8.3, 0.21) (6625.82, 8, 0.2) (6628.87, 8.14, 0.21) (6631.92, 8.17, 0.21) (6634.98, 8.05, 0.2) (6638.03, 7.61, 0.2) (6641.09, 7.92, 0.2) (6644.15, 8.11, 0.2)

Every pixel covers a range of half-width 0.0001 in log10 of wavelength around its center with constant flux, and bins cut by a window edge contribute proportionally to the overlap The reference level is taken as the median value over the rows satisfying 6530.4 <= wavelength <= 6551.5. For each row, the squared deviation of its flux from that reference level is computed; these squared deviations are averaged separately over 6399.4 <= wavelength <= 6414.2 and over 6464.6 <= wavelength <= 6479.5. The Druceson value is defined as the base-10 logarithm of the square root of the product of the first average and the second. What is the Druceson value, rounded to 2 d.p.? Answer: -1.13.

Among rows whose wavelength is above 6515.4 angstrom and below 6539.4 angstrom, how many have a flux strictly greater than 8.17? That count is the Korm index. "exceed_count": 6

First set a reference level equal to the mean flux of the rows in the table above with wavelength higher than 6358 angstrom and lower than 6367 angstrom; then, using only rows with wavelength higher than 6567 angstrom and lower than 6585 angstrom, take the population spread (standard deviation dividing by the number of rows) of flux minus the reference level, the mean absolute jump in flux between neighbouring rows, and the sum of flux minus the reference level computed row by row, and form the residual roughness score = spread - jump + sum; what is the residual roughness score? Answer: -2.4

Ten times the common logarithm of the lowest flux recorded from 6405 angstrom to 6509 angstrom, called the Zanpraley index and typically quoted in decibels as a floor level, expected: 8.97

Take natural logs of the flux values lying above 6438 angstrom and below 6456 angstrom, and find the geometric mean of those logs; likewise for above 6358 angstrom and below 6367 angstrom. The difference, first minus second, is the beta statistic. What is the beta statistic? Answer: -0.03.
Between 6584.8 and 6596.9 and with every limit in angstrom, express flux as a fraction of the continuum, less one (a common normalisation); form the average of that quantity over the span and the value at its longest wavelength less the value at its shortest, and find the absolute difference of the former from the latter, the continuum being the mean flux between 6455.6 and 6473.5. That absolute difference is 0.01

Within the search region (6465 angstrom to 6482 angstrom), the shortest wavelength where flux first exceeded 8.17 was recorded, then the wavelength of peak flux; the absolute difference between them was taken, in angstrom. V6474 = 11.9 angstrom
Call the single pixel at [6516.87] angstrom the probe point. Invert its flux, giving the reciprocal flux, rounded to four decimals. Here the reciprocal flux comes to 0.1217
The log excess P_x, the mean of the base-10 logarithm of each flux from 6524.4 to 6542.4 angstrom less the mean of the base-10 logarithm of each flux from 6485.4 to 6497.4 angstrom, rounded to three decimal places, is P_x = -0.011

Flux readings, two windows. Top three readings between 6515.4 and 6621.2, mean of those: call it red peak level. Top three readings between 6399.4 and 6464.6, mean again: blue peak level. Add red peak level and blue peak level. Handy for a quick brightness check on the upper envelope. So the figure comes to 17.1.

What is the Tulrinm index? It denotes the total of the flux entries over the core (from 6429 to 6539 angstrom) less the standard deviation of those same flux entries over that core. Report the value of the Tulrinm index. 305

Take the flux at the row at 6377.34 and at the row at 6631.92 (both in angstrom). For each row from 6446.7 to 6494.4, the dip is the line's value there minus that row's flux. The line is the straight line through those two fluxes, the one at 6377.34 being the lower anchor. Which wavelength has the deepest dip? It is 6463.08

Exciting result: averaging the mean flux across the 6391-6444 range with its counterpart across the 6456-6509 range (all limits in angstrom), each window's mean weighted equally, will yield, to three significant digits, 8.30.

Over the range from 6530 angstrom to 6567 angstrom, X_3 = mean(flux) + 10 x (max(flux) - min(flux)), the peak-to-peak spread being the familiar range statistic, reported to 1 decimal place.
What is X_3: 38.3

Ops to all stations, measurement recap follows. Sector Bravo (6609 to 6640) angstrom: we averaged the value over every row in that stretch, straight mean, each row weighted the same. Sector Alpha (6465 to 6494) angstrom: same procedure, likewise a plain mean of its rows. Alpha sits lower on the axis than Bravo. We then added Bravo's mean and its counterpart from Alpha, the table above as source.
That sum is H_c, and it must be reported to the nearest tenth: 16.4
